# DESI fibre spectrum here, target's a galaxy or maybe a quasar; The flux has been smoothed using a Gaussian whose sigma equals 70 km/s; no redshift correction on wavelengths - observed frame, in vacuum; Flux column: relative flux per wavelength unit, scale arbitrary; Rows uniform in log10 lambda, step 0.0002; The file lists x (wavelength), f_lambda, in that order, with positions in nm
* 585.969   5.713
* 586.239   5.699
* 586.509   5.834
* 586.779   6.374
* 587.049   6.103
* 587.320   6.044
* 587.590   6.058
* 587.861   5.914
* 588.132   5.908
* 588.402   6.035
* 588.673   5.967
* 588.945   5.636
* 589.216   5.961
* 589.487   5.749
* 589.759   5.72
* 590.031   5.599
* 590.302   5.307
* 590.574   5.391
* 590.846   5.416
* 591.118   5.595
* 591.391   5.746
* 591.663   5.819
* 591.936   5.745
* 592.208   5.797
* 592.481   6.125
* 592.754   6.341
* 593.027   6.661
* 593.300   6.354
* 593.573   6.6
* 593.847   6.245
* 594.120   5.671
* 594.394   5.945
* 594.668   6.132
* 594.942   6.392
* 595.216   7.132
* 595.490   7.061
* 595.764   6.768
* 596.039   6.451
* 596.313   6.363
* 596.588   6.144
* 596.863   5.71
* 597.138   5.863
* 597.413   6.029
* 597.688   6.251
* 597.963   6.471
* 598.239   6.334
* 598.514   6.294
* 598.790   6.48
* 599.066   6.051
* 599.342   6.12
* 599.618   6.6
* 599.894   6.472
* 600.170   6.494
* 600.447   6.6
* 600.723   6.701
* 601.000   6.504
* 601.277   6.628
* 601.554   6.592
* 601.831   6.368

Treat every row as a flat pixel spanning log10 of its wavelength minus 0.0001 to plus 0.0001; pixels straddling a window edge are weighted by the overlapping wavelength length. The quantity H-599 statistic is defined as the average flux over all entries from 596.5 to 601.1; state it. 6.30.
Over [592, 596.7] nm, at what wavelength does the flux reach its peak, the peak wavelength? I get 595.216 nm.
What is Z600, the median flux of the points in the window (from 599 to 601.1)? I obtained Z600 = 6.5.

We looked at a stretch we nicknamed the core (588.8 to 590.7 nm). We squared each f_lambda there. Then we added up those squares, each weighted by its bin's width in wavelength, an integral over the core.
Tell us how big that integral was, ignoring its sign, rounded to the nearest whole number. 60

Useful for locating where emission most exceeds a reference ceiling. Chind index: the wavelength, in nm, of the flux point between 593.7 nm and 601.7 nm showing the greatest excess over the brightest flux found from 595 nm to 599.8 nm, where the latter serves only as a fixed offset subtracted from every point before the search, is 595.216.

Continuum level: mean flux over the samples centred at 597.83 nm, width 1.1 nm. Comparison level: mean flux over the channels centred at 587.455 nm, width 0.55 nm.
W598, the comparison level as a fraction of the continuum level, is 0.96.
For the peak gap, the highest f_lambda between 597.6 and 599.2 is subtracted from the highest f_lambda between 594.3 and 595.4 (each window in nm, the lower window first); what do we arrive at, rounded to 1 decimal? 0.7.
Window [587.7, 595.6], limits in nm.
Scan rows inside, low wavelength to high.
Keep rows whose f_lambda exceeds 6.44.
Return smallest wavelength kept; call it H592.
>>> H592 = 593.027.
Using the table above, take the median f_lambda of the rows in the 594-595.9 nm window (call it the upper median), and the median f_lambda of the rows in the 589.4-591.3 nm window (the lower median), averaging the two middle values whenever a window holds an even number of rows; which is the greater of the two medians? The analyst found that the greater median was 6.39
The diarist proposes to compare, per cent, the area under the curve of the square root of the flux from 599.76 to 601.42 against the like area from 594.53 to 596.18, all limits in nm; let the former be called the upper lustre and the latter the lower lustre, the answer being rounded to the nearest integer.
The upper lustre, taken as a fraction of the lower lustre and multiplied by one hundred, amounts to 100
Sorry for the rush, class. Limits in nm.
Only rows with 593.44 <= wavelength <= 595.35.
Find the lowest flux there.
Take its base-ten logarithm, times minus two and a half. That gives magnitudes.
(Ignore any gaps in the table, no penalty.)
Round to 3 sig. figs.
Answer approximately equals -1.88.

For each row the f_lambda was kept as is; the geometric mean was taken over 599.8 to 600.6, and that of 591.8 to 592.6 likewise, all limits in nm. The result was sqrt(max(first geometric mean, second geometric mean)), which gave 2.55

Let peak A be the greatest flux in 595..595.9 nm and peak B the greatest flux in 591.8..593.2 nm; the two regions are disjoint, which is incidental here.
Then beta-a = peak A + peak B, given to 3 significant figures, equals 13.8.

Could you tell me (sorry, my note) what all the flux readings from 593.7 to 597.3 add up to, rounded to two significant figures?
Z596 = 82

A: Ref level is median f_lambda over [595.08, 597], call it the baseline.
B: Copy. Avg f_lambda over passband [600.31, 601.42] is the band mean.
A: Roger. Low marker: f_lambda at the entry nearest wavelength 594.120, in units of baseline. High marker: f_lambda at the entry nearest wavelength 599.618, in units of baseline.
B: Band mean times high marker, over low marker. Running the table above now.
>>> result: 7.7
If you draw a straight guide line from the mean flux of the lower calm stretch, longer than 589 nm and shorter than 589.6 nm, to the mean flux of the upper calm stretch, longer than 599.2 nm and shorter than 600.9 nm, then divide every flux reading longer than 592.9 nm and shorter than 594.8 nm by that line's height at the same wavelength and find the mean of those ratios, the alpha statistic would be 1.02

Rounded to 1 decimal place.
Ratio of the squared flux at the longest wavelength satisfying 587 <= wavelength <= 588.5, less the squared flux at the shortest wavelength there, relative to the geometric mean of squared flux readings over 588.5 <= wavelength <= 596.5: 0.0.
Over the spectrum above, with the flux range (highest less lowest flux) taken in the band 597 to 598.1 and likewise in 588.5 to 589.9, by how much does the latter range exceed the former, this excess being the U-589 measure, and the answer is -0.28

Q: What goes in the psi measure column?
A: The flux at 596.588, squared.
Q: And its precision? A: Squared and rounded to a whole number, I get 38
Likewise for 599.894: 42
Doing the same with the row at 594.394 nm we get 35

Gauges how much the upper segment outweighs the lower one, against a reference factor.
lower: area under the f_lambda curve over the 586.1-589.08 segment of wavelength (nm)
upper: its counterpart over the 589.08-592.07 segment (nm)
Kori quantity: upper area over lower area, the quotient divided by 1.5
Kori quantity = 0.63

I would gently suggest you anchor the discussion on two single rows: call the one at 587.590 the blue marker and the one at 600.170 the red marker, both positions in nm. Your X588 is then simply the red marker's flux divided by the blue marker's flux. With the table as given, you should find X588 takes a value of 1.07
